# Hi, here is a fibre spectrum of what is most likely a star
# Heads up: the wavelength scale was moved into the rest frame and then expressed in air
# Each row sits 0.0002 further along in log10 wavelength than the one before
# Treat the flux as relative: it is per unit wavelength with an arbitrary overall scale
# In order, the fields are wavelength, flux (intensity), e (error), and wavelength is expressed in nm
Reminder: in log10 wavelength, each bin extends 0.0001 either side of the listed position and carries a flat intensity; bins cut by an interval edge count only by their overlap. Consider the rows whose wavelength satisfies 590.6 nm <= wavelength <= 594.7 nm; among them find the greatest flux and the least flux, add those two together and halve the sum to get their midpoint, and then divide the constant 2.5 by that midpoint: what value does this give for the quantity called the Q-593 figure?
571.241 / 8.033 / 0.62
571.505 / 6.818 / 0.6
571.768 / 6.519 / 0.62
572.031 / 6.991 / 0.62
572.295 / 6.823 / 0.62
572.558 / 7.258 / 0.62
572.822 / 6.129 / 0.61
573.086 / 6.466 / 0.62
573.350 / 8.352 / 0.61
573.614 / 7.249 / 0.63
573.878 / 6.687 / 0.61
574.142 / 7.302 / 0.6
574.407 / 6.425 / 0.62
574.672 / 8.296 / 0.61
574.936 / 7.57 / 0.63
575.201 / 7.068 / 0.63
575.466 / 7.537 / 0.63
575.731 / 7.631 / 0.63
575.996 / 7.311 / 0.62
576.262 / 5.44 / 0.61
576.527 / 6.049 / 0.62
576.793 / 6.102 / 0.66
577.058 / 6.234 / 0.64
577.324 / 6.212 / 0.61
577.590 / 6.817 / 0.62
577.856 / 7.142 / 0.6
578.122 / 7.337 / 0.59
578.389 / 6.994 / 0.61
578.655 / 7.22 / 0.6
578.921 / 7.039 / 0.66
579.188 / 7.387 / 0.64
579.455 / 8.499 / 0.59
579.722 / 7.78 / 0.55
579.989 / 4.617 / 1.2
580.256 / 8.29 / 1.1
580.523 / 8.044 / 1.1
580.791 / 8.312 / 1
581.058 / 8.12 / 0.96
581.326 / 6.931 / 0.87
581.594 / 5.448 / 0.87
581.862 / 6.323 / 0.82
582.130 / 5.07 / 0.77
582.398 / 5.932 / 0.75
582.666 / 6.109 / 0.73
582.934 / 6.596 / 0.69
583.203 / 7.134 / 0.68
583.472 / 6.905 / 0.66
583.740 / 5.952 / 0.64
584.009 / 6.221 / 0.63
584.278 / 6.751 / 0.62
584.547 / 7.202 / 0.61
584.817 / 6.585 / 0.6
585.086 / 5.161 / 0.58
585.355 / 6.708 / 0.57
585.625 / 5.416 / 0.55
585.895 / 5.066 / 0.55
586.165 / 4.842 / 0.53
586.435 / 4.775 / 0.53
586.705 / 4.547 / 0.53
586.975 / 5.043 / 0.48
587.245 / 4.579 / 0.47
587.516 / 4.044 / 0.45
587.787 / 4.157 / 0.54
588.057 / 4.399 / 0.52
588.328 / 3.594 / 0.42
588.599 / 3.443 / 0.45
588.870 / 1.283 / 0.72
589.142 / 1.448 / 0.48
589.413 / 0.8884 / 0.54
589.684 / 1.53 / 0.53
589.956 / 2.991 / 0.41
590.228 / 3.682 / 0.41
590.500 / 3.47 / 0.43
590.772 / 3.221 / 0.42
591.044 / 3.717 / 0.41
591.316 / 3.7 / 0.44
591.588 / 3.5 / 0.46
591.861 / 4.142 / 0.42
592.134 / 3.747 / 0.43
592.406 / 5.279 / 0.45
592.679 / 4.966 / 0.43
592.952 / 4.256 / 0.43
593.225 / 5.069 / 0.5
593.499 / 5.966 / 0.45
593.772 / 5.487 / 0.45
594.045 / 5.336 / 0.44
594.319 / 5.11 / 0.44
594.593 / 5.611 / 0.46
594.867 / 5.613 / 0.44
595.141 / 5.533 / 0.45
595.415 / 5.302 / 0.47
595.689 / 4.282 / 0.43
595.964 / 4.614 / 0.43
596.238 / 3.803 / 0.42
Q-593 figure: 0.54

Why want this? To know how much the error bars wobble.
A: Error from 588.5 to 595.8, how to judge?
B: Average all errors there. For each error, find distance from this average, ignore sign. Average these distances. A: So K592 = 0.036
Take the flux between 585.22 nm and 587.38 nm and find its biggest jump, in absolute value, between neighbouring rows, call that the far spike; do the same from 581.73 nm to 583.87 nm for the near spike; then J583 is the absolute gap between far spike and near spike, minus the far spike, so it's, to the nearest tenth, -1.3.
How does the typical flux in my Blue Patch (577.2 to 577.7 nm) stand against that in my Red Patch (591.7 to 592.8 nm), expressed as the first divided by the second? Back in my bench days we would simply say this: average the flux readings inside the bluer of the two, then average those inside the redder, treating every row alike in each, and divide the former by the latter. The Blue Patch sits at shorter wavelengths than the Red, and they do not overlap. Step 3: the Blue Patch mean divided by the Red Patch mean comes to 1.4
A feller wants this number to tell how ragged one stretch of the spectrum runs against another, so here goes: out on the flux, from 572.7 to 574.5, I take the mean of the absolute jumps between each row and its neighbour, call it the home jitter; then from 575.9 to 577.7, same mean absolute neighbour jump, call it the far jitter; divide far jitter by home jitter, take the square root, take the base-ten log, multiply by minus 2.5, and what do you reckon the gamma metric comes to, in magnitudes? 0.267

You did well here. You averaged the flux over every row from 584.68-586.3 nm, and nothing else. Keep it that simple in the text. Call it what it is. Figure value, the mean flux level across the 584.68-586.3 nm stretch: 5.6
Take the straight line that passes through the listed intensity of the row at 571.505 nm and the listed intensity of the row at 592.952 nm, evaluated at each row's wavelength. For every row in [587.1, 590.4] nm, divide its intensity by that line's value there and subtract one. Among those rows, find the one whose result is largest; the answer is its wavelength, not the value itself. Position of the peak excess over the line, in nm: 587.245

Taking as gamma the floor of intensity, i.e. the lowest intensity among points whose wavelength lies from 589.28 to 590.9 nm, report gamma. 0.8884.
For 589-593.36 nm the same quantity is 0.8884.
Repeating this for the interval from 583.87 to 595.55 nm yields 0.8884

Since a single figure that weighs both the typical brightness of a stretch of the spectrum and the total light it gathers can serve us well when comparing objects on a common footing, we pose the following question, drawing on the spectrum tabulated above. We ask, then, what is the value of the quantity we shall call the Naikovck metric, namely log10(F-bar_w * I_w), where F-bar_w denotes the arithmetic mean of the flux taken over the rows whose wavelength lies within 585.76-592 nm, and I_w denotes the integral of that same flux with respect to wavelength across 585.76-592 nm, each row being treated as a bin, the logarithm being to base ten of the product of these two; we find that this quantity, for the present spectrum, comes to 1.90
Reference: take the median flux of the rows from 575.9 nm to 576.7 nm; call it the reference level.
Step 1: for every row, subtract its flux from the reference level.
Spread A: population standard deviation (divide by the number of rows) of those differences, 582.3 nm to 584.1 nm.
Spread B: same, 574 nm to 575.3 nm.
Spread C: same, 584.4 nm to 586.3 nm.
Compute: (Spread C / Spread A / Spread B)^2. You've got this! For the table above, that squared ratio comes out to 10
